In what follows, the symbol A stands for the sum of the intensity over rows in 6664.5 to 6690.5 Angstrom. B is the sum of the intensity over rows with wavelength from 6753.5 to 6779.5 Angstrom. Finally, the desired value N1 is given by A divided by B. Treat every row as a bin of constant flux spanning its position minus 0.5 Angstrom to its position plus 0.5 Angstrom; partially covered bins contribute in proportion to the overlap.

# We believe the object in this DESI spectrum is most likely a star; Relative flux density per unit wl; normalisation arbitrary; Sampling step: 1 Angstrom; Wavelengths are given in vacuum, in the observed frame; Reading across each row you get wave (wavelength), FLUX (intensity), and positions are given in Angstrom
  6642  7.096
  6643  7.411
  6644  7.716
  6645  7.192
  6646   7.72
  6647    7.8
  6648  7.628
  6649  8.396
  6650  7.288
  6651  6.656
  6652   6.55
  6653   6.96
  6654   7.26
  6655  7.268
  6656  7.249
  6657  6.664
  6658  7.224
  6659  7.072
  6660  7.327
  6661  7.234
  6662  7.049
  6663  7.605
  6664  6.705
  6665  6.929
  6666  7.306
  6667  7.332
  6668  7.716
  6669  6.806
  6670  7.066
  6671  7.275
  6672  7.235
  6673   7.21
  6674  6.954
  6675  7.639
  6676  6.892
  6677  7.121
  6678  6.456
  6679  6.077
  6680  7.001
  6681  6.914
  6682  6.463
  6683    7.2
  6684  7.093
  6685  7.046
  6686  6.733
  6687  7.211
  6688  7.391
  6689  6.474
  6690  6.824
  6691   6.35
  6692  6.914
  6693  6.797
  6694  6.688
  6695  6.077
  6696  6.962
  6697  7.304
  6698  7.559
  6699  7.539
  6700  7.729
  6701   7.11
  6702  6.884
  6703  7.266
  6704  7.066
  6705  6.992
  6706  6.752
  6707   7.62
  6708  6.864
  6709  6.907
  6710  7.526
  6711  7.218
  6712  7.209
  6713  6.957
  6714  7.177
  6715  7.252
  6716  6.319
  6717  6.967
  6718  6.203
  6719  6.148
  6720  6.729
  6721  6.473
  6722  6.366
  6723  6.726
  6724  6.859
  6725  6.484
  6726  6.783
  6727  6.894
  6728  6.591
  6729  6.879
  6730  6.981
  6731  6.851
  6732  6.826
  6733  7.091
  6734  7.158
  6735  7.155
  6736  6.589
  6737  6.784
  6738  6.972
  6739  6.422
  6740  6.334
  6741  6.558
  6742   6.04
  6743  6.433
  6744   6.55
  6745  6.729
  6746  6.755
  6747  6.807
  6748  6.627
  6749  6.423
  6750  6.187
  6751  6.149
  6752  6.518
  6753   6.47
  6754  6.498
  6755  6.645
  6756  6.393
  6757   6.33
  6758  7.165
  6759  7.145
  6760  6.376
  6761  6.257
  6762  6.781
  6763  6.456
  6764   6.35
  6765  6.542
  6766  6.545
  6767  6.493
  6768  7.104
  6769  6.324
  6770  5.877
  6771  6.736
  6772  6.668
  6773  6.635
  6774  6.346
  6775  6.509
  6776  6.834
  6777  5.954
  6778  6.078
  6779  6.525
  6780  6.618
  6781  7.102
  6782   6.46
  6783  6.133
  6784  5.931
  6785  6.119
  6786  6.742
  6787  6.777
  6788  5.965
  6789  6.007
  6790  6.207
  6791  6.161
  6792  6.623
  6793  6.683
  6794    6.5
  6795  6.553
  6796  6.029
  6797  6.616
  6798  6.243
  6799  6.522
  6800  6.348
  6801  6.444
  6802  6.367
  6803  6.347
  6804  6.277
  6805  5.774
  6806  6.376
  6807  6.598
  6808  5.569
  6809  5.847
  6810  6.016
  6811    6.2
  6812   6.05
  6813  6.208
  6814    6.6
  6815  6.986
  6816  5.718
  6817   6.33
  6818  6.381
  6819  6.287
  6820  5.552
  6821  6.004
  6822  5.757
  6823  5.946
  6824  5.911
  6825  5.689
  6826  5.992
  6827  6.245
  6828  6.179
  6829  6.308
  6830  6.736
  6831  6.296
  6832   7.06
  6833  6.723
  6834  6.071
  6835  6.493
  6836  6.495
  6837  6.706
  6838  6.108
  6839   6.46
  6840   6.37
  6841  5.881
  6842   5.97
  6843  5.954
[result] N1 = 1.08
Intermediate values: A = 182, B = 170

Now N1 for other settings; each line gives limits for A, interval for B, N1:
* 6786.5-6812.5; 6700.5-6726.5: 0.91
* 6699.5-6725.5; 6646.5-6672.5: 0.96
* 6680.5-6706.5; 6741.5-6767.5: 1.07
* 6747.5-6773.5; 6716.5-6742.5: 0.98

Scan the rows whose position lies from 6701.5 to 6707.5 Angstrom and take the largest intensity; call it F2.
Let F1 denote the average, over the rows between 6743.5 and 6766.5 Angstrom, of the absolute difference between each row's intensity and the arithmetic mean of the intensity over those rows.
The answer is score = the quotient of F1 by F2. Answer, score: 0.026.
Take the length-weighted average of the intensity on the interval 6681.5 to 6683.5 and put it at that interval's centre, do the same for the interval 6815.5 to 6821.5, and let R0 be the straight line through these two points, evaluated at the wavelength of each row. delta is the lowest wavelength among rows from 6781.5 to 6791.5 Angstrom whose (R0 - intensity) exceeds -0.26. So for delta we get 6782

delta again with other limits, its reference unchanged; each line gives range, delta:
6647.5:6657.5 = 6651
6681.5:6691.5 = 6682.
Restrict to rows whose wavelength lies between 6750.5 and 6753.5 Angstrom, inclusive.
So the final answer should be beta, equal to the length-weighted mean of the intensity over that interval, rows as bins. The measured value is 6.38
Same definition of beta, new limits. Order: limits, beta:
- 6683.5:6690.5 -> 6.97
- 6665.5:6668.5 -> 7.45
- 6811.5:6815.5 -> 6.46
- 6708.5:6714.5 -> 7.17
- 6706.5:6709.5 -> 7.13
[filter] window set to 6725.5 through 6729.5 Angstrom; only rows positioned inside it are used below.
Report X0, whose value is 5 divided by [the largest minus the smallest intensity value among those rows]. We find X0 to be 16.5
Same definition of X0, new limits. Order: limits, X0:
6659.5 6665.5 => 5.6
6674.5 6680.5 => 3.2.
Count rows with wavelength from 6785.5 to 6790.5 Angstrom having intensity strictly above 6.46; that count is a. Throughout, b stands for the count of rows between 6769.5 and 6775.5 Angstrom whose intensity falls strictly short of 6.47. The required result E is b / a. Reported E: 1.0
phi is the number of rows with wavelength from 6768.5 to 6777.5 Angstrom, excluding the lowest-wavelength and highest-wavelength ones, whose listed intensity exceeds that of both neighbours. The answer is 2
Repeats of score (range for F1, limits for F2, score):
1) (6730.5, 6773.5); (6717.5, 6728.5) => 0.035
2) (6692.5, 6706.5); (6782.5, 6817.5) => 0.045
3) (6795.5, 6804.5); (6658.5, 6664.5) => 0.015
